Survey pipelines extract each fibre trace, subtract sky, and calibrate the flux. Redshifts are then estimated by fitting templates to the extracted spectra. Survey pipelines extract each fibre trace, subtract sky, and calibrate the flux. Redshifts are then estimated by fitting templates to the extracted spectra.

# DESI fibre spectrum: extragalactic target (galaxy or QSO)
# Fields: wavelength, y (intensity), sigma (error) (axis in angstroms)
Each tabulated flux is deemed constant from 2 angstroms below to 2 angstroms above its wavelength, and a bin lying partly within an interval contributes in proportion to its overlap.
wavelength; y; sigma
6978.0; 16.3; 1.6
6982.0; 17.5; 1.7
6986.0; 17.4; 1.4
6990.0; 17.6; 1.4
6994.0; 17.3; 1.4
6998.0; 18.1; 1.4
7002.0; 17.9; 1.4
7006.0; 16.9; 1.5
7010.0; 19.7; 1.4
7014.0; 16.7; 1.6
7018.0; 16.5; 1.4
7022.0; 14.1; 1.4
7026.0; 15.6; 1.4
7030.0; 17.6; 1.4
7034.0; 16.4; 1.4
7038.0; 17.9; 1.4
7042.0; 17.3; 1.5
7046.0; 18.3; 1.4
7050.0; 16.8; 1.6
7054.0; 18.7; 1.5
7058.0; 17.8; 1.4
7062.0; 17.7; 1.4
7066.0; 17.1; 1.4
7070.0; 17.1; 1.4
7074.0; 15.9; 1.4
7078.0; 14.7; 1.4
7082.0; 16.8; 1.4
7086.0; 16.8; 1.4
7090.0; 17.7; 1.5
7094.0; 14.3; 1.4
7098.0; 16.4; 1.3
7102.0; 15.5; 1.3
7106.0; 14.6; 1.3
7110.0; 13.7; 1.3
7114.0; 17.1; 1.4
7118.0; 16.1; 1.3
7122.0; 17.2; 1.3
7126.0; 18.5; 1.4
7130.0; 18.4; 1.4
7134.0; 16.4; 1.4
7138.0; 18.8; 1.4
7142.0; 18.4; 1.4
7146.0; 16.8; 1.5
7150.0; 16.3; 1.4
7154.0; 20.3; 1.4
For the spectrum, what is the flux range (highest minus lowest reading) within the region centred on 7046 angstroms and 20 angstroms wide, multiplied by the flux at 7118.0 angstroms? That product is 31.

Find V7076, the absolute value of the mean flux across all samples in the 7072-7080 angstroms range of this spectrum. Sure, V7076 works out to 15.3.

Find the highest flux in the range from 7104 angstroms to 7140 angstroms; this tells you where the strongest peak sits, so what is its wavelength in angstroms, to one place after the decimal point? 7138.0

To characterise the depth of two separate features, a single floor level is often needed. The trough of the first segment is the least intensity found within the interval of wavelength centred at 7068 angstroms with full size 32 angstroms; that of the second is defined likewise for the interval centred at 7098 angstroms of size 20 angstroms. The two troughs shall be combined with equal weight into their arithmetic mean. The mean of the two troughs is 14.5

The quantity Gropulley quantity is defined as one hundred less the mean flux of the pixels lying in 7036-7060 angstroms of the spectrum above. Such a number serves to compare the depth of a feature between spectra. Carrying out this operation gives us 82.20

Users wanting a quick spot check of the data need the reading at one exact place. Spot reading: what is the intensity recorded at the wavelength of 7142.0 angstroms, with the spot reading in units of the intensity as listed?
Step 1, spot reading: 18.4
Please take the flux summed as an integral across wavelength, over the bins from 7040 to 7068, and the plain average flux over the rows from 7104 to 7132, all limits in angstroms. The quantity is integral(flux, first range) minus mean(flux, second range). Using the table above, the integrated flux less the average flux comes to 478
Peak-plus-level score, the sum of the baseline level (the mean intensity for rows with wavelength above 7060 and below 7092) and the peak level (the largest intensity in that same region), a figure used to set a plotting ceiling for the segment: 34.4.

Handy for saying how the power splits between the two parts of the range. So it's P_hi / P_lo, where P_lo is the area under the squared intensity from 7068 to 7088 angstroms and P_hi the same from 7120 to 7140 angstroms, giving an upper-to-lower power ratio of 1.2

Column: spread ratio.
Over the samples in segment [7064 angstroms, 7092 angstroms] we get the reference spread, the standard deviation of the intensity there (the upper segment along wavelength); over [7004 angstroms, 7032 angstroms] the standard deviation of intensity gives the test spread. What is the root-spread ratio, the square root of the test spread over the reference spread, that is 1.32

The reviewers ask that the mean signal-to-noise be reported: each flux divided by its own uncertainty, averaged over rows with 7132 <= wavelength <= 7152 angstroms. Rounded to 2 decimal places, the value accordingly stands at 12.23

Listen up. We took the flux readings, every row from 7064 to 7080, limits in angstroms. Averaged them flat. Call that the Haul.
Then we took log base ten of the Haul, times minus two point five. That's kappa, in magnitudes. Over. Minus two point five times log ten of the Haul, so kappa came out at -3.02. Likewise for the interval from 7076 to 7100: -3.02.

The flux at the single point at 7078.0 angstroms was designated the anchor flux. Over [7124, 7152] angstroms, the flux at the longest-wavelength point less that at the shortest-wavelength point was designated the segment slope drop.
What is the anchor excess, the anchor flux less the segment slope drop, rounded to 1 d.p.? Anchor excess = 16.9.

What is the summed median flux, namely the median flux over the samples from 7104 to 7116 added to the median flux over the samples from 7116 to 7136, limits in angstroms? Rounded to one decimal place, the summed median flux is 31.8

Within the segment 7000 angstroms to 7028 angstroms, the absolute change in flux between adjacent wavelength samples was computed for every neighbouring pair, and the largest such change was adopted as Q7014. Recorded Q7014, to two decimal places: 3.00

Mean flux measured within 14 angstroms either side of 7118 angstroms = 16.5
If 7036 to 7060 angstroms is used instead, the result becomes 17.8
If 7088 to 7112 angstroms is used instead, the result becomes 15.4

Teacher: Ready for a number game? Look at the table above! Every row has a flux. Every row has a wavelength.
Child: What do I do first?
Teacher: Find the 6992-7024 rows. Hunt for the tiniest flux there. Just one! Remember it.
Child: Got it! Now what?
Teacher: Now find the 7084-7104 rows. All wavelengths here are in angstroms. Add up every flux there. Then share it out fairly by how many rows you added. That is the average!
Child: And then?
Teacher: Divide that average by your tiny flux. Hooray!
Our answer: 1.14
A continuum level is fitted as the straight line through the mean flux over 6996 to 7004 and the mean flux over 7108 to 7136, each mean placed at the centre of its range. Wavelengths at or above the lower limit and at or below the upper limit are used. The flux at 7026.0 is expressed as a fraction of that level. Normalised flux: 0.879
